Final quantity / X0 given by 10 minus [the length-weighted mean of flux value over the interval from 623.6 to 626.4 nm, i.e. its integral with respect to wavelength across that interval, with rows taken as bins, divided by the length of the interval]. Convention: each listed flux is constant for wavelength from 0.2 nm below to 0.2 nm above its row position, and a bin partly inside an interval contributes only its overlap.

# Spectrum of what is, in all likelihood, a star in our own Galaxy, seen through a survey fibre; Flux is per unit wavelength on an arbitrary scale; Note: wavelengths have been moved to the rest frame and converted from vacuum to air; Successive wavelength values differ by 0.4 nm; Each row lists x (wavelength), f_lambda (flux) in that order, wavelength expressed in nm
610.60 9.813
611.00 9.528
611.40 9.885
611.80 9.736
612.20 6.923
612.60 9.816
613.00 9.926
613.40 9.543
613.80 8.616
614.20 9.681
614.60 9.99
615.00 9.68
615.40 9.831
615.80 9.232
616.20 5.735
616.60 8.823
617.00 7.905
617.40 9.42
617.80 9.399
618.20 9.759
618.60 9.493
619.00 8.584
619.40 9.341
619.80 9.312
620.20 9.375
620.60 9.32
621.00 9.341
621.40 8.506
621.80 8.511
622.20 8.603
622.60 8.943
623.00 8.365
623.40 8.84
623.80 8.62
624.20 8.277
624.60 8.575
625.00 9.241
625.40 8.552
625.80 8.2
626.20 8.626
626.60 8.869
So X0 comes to 1.42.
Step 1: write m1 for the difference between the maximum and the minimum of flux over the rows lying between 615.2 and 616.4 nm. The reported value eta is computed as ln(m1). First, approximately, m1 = 4.1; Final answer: 1.41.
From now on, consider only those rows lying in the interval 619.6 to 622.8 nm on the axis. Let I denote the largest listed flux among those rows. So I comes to 9.375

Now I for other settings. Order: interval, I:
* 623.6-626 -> 9.241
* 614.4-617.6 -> 9.99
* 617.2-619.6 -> 9.759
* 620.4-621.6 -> 9.341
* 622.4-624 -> 8.943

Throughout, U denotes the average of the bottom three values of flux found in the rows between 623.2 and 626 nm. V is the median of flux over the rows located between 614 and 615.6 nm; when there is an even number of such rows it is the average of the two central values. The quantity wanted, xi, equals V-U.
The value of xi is 1.4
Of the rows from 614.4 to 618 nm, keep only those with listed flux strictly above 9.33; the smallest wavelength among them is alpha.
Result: 614.60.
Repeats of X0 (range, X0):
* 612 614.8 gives 0.79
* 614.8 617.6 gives 1.34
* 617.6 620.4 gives 0.68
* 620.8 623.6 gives 1.27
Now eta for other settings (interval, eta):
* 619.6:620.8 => -2.76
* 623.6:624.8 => -1.07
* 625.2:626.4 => -0.85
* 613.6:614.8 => 0.32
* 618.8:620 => -0.28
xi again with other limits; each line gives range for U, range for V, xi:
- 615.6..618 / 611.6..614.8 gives 2.2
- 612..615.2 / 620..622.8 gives 0.6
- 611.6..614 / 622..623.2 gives 0.2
